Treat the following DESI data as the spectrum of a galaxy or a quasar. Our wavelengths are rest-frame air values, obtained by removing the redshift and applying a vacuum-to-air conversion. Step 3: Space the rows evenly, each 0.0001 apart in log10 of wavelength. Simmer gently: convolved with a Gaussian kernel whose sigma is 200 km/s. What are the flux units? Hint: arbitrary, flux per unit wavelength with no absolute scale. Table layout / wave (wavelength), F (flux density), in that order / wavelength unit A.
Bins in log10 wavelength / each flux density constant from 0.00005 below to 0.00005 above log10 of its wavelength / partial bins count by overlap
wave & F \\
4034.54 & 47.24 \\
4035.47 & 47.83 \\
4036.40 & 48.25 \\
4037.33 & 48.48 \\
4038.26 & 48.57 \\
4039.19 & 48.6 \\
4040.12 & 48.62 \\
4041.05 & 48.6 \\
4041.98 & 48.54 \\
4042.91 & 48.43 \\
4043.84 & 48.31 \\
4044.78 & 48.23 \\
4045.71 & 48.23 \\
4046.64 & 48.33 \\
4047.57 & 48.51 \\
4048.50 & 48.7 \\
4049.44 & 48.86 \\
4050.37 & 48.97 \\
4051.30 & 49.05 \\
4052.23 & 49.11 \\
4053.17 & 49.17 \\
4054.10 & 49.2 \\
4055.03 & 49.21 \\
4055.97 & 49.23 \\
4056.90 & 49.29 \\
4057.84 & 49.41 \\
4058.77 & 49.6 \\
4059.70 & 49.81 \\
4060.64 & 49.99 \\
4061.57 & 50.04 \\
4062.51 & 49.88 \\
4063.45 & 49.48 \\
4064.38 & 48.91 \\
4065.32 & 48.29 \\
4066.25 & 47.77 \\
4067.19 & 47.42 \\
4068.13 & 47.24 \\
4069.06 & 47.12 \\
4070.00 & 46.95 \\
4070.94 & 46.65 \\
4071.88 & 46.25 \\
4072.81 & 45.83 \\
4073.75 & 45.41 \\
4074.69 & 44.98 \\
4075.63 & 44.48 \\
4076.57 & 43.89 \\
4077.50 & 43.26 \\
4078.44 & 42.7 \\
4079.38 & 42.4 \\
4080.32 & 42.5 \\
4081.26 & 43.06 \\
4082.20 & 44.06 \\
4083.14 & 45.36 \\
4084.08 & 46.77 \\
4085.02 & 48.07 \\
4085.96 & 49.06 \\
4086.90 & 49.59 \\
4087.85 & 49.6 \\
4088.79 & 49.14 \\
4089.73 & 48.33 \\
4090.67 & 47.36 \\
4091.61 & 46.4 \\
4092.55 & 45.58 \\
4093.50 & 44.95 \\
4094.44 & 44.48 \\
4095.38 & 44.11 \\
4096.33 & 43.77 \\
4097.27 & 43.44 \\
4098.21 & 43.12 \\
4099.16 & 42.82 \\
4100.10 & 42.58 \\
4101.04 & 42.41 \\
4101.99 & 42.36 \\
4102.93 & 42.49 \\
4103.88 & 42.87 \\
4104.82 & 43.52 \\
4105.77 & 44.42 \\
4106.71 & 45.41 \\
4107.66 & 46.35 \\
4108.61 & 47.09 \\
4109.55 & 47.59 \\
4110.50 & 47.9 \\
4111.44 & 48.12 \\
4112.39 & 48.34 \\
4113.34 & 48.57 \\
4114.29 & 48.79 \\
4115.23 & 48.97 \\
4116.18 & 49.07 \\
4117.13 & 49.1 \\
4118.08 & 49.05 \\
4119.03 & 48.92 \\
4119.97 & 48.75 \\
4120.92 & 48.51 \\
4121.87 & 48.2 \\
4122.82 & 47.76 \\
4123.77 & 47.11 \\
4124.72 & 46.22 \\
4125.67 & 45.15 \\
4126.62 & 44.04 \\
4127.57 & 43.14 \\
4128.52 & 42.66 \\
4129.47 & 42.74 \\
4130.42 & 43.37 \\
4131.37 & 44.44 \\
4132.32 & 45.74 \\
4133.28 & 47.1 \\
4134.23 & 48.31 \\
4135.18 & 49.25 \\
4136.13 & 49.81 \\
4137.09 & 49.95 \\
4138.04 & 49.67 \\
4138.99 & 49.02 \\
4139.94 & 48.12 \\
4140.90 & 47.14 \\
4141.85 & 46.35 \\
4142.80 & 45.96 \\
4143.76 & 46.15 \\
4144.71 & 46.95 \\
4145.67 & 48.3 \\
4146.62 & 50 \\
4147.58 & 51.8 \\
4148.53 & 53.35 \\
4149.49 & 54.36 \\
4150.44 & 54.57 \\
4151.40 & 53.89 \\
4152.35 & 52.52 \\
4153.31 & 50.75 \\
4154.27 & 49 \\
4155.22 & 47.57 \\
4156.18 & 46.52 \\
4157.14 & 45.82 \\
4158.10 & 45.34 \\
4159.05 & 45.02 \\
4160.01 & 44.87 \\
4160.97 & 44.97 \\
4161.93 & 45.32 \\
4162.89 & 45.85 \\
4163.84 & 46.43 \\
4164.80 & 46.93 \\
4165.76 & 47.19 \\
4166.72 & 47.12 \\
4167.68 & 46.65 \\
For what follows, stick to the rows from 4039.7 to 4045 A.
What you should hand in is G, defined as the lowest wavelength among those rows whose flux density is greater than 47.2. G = 4040.12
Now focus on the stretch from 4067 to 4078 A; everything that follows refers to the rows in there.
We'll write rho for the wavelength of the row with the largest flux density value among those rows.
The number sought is 4067.19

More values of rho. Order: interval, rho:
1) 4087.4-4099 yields 4087.85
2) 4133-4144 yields 4137.09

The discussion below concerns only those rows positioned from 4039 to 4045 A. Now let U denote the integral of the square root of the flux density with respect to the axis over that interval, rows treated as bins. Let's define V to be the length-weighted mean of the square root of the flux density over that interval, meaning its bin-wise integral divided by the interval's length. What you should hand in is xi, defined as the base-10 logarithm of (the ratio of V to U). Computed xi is -0.778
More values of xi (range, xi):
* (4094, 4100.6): -0.820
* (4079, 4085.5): -0.813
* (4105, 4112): -0.845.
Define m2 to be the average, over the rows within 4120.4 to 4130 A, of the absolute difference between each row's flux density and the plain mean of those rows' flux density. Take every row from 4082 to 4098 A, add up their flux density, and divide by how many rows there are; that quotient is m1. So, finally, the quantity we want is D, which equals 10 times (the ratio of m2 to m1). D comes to 0.4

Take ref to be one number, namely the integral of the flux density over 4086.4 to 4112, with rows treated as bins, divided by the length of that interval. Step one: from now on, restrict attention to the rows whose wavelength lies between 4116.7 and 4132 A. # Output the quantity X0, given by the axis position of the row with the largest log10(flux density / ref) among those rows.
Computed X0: 4117.13 A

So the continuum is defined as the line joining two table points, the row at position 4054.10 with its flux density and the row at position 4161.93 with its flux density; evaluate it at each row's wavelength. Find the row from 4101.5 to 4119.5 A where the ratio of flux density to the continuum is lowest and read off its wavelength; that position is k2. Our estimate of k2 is 4101.99 A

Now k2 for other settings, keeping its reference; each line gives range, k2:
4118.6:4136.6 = 4128.52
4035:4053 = 4035.47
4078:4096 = 4079.38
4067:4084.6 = 4079.38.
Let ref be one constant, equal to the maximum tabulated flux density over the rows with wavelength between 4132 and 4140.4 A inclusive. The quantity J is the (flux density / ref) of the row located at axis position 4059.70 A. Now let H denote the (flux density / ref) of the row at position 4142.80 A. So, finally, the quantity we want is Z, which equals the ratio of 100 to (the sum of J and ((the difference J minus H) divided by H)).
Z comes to 93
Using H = 0.920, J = 1.00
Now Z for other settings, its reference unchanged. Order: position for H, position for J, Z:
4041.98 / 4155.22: 107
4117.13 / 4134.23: 105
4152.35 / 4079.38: 152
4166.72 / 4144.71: 107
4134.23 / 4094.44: 123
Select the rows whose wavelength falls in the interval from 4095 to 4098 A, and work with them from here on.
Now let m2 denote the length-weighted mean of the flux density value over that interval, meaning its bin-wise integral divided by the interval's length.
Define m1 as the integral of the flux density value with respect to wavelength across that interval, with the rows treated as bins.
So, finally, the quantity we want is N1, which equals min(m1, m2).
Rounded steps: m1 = 131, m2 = 43.7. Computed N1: 44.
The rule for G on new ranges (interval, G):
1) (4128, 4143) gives 4134.23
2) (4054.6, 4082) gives 4055.03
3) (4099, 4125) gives 4109.55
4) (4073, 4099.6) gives 4085.02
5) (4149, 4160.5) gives 4149.49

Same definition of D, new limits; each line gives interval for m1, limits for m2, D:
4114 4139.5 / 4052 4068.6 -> 0.1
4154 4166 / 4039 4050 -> 0.0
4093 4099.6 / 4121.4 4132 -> 0.4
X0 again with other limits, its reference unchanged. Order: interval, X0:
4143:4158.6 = 4150.44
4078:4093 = 4087.85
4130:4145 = 4137.09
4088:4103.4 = 4088.79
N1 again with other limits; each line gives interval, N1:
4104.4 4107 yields 44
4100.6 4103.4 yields 42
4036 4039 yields 48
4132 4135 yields 47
